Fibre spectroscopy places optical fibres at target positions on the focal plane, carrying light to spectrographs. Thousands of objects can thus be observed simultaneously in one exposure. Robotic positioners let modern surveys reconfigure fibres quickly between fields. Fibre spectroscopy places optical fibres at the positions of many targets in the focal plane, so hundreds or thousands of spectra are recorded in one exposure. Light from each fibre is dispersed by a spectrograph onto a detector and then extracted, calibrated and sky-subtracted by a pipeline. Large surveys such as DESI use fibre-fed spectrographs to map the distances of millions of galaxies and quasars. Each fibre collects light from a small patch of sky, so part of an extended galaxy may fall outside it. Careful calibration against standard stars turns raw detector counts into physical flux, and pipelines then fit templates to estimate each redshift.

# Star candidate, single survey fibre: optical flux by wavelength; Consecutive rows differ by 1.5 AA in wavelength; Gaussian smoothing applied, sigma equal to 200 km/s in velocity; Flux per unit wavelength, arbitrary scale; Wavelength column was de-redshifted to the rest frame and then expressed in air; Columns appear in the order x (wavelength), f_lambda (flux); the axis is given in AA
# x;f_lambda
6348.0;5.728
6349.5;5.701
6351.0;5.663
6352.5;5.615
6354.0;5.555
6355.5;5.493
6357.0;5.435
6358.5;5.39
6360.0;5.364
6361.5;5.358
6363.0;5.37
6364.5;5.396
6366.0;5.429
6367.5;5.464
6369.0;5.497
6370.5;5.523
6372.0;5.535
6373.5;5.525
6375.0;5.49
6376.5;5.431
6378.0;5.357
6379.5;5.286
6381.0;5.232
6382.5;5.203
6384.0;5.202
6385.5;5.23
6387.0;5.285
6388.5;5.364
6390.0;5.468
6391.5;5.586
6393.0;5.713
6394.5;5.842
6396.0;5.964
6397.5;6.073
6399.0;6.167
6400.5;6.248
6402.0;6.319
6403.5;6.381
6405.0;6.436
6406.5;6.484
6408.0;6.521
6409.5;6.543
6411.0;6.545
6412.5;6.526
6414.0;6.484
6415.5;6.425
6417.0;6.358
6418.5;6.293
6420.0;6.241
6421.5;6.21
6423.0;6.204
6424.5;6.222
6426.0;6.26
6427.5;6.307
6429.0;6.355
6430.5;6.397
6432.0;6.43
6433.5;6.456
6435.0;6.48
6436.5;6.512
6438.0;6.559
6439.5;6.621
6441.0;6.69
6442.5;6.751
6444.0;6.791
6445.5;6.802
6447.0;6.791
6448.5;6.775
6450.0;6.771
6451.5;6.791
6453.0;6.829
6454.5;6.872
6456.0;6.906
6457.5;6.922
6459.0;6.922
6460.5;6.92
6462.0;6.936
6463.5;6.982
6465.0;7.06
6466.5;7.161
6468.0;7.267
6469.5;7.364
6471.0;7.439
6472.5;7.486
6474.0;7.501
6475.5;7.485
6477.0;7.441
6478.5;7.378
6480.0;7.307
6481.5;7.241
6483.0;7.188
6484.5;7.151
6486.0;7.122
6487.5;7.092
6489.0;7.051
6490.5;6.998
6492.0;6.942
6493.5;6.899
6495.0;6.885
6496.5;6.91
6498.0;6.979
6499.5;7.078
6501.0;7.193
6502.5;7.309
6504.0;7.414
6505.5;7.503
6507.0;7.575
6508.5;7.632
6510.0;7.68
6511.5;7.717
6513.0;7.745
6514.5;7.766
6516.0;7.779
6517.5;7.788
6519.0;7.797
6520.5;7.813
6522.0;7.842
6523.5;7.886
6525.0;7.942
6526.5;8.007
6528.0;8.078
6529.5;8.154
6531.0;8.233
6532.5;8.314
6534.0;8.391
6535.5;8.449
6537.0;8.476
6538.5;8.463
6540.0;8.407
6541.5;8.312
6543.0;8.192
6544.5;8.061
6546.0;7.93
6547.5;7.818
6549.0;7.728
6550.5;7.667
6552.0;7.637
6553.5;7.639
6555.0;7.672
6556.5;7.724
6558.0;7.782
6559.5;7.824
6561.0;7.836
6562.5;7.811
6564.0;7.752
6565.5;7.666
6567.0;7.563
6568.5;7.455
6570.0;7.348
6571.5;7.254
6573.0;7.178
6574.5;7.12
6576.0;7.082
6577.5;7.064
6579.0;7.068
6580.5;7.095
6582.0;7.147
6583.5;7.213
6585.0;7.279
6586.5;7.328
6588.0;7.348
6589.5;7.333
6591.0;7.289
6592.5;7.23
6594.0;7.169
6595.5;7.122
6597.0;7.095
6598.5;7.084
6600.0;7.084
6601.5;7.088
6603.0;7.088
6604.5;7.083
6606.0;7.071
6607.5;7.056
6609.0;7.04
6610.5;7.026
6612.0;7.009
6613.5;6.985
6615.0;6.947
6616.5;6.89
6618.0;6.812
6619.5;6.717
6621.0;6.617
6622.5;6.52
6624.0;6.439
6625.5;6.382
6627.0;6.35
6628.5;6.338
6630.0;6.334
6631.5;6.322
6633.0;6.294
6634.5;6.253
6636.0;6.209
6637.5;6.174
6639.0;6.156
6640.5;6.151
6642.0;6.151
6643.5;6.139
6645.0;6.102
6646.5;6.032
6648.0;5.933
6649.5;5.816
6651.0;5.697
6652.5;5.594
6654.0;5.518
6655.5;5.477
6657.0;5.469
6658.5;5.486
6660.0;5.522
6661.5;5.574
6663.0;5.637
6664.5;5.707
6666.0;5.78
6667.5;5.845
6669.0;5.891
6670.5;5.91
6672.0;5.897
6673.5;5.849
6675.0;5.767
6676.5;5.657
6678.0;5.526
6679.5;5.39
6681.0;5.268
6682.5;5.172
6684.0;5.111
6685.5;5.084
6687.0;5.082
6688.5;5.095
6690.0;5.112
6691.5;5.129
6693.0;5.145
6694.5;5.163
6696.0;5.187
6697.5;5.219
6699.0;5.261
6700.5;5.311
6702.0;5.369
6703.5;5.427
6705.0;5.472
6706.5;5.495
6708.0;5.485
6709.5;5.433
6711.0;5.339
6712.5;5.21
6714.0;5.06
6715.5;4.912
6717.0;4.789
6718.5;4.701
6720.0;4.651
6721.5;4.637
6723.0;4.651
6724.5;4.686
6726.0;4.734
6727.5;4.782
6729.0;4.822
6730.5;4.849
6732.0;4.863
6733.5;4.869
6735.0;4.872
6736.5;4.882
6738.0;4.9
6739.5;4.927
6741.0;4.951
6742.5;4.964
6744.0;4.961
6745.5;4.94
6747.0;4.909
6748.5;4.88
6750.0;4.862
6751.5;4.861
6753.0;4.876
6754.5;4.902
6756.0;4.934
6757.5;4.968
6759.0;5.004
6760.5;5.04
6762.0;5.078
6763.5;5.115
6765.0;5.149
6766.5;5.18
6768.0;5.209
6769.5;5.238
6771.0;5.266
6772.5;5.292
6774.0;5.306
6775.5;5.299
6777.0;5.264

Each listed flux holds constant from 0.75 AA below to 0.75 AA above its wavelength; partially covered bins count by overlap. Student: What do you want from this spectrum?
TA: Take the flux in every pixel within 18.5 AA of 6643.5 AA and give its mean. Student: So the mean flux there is 6.0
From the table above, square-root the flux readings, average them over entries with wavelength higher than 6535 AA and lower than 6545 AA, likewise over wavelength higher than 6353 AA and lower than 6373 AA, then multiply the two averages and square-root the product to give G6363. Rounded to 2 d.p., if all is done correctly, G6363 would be 2.60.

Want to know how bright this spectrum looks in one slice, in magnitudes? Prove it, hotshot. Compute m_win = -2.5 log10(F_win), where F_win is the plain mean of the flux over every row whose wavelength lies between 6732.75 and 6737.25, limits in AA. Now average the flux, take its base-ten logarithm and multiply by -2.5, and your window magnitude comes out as -1.72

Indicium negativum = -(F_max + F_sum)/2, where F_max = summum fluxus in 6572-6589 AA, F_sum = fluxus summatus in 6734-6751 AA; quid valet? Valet -30.7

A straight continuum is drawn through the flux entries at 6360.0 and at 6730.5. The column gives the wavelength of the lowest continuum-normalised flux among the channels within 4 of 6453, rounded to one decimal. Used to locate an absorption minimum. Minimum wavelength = 6450.0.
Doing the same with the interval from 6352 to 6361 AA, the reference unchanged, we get 6360.0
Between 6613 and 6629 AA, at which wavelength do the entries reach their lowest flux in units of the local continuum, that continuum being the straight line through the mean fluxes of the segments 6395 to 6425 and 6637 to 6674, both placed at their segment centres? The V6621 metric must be 6628.5 AA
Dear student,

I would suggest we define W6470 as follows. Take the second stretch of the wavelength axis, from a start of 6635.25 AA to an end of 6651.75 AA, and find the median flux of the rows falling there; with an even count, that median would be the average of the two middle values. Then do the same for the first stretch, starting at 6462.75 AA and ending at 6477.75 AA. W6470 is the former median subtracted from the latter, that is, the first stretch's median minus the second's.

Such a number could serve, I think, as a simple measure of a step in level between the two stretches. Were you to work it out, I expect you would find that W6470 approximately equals 1.3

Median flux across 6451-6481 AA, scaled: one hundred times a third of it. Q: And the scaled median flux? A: 237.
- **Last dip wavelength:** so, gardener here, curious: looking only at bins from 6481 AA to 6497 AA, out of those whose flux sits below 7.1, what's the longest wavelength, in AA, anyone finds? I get 6496.5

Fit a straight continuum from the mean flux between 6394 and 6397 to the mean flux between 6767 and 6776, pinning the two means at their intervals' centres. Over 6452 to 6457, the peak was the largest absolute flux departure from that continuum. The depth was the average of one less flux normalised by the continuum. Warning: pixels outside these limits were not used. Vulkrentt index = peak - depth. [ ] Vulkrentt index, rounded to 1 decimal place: 1.3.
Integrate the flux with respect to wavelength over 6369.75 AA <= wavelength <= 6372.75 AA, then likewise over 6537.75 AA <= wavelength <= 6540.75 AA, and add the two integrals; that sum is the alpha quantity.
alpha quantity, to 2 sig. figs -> 42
